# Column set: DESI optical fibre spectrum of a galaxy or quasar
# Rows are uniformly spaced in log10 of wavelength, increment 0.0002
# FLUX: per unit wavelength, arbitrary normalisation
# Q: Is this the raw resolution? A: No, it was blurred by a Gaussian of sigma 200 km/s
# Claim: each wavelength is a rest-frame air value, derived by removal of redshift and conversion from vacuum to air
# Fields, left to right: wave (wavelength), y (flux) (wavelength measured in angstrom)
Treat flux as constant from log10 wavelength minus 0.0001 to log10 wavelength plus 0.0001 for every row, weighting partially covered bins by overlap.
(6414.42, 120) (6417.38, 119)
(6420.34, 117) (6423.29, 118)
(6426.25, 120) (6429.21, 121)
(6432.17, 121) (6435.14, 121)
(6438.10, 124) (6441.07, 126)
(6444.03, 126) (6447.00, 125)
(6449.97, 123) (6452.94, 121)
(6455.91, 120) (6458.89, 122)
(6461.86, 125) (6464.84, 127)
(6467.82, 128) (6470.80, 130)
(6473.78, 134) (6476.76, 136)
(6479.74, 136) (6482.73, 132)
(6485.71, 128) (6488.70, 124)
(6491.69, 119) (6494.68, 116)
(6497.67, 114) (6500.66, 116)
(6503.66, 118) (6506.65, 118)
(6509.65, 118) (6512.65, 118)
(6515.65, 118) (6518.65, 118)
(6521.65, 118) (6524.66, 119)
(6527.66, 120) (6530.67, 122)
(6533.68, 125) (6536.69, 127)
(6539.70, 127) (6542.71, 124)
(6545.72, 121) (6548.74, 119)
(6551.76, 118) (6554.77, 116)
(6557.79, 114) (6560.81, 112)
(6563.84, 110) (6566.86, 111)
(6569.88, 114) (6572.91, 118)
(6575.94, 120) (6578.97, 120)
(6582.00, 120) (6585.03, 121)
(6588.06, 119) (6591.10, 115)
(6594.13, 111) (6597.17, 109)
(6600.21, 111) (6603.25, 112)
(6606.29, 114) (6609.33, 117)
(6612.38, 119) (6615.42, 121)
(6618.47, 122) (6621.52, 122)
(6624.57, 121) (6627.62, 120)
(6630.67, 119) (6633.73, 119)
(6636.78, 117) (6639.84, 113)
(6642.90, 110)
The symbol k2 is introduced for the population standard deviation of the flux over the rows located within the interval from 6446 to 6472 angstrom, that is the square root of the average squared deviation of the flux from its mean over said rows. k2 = 3.2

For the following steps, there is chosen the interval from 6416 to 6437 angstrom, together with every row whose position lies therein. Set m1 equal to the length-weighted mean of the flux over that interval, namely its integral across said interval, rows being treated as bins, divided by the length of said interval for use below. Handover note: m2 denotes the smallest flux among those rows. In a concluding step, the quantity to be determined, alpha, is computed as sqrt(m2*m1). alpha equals 118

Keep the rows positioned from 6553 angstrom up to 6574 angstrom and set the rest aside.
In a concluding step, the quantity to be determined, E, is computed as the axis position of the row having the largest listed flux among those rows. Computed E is 6572.91 angstrom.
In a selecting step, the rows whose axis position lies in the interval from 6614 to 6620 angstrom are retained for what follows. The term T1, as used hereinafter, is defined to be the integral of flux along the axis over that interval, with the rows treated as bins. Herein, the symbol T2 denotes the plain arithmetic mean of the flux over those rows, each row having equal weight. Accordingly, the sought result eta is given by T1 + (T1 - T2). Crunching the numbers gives 1336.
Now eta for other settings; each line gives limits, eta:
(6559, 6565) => 1222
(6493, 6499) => 1267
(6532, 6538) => 1384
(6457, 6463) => 1354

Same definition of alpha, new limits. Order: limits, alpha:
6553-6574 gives 112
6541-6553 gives 119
